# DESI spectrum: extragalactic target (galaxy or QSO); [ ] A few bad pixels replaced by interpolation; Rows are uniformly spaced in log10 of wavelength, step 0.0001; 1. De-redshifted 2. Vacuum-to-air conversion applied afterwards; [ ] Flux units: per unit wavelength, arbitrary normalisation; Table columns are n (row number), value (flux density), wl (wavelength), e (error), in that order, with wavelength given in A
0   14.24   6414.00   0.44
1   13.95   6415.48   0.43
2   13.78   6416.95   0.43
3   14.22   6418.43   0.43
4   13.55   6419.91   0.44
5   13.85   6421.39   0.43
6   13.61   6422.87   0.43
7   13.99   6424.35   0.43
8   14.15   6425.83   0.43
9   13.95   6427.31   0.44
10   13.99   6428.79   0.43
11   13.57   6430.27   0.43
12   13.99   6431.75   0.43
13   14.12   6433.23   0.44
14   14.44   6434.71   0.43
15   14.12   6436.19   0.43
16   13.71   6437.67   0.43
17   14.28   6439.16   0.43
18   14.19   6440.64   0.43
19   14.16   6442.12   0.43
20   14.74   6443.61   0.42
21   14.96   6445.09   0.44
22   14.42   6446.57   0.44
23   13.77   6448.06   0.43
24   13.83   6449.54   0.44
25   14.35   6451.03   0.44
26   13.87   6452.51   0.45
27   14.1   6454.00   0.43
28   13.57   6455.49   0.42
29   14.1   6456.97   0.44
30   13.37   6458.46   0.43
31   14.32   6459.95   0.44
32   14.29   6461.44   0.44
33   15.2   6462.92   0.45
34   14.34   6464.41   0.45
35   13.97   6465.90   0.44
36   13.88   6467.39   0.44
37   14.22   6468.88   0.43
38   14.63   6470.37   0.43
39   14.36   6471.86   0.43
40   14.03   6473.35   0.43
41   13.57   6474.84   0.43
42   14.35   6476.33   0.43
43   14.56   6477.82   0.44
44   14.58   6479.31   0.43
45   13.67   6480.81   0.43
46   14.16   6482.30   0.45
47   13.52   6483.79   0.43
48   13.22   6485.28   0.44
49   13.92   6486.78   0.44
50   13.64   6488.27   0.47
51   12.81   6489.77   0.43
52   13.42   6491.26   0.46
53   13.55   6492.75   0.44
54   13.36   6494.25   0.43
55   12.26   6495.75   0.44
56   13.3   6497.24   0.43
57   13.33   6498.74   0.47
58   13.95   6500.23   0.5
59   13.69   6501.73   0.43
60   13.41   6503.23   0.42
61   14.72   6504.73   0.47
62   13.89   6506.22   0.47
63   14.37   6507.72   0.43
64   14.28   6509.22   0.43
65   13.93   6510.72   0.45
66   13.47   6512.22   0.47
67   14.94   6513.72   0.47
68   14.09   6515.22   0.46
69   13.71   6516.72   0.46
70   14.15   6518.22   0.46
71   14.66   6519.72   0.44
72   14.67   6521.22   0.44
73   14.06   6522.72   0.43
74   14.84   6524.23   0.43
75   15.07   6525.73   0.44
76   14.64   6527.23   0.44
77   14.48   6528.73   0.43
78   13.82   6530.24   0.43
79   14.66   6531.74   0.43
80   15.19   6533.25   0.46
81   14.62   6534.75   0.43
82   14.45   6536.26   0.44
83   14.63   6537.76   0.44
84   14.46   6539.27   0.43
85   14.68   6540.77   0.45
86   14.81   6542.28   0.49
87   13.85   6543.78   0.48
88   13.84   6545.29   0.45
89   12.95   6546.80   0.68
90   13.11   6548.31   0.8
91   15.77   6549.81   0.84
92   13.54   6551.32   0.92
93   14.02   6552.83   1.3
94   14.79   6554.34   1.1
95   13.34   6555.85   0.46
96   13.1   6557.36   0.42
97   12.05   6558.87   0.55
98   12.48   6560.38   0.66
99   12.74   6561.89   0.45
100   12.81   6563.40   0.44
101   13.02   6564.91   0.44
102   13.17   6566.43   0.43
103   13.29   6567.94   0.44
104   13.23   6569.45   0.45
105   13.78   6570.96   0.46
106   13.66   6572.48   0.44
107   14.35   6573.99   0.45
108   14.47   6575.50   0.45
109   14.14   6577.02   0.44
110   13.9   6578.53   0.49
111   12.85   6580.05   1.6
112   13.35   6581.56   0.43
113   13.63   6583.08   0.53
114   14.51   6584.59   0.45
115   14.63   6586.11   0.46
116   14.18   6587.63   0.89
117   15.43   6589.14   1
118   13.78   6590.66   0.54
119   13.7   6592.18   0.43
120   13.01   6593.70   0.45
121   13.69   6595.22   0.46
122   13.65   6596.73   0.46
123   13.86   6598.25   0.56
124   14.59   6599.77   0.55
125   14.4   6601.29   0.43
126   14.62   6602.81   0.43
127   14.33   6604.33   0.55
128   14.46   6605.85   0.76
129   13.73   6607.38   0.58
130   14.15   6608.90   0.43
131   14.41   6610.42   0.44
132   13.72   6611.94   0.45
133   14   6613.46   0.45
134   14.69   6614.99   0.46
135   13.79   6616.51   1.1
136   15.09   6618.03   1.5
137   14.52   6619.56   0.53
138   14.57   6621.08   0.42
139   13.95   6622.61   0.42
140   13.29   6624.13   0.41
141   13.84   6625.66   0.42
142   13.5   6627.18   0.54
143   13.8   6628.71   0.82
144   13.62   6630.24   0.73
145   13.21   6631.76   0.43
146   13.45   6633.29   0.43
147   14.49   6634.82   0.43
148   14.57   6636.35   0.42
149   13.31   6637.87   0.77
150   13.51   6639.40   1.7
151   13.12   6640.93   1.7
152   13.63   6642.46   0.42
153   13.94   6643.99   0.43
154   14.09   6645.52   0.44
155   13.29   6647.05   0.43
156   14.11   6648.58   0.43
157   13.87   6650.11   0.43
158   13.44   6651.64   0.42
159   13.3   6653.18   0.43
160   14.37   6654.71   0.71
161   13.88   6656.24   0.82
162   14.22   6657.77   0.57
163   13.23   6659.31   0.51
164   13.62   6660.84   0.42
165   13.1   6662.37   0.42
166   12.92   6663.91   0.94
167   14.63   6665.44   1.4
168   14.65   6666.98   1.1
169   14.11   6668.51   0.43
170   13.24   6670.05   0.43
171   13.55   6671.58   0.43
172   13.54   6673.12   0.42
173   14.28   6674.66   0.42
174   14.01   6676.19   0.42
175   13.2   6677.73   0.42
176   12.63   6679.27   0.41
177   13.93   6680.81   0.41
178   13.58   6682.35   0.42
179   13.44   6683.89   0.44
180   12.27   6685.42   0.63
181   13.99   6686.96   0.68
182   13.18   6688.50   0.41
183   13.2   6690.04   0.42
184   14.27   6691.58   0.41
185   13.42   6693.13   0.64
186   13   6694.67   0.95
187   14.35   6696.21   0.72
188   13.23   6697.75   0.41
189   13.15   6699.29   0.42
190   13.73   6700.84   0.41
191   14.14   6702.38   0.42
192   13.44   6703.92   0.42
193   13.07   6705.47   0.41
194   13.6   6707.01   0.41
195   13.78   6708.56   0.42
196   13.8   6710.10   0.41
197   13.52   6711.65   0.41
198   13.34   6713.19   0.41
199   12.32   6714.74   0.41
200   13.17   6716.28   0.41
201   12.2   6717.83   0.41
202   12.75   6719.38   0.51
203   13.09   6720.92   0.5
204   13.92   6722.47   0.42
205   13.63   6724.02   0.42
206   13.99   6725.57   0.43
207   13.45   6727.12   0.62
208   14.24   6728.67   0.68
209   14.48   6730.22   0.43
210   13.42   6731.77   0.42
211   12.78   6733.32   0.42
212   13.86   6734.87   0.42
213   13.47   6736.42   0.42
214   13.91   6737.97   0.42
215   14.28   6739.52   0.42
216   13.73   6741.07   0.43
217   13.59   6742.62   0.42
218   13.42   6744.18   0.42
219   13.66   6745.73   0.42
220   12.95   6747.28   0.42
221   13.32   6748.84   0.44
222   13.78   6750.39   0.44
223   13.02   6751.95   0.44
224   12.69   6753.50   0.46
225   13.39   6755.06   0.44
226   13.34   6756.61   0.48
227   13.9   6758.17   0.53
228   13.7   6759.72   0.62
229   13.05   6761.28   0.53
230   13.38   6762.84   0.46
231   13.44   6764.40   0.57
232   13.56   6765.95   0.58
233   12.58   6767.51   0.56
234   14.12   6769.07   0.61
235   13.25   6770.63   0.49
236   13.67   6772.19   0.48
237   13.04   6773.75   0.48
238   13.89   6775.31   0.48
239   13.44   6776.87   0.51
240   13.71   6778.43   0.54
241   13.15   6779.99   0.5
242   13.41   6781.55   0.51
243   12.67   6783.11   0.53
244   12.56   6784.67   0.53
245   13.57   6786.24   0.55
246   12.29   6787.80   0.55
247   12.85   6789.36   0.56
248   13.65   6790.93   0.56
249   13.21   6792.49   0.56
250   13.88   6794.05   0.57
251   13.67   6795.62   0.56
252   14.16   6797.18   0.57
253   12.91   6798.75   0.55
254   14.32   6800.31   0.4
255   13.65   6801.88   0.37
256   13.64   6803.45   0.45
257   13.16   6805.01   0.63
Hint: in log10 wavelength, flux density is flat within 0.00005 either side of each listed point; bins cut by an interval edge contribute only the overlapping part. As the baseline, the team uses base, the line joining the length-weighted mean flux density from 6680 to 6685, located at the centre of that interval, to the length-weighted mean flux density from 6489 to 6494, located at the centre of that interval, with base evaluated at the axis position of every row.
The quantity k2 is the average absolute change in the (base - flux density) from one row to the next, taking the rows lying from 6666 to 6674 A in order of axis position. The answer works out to 0.4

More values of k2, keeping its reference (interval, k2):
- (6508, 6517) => 0.7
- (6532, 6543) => 0.2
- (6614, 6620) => 0.9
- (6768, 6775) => 0.6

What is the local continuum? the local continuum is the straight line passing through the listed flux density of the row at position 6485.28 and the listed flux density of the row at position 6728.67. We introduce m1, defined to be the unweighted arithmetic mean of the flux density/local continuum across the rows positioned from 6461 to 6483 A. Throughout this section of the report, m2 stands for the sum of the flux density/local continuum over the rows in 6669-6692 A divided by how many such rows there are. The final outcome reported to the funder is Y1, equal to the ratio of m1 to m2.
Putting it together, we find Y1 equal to 1.13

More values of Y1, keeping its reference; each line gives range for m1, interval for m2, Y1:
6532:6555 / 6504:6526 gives 0.99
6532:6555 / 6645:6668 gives 1.08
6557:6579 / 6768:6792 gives 1.07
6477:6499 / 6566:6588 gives 1.01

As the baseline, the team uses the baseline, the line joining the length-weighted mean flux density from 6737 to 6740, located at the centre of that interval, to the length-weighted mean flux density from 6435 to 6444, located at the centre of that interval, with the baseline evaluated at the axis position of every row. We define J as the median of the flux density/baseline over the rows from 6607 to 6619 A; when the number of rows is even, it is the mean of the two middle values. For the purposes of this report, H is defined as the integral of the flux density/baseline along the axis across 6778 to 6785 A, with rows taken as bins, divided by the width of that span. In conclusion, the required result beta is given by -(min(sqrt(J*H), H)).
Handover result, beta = -0.935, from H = 0.93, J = 1.00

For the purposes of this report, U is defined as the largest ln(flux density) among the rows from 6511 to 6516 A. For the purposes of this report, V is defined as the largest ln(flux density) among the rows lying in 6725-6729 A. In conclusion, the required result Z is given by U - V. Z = 0.048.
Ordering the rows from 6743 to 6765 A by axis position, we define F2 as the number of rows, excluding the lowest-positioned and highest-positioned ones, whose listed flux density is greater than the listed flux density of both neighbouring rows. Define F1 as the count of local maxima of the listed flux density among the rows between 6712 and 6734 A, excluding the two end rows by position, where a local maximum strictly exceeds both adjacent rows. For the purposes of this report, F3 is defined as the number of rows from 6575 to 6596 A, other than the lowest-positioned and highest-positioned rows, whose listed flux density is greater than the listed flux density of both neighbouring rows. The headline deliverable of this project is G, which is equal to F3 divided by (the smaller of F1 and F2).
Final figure 0.5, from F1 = 4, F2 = 4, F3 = 2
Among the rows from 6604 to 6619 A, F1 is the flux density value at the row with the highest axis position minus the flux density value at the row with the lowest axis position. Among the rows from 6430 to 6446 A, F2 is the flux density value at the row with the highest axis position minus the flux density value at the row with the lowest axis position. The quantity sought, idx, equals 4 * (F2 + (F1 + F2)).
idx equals 14.2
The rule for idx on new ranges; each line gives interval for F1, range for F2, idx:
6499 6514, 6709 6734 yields -4.2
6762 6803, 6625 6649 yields 3.2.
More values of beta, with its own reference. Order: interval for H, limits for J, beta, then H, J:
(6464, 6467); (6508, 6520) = -0.994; 0.99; 1.00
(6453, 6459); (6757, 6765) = -0.965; 0.97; 0.96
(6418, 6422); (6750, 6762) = -0.963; 0.97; 0.95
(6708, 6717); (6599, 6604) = -0.947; 0.95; 1.03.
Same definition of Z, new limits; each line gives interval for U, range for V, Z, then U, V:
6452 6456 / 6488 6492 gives 0.033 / 2.65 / 2.61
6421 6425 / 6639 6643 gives 0.026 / 2.64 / 2.61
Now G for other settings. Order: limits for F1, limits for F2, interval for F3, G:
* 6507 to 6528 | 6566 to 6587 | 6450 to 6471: 1.3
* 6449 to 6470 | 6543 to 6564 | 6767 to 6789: 3.0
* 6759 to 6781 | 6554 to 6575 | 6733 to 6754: 2.0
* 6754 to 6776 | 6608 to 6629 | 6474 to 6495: 1.0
